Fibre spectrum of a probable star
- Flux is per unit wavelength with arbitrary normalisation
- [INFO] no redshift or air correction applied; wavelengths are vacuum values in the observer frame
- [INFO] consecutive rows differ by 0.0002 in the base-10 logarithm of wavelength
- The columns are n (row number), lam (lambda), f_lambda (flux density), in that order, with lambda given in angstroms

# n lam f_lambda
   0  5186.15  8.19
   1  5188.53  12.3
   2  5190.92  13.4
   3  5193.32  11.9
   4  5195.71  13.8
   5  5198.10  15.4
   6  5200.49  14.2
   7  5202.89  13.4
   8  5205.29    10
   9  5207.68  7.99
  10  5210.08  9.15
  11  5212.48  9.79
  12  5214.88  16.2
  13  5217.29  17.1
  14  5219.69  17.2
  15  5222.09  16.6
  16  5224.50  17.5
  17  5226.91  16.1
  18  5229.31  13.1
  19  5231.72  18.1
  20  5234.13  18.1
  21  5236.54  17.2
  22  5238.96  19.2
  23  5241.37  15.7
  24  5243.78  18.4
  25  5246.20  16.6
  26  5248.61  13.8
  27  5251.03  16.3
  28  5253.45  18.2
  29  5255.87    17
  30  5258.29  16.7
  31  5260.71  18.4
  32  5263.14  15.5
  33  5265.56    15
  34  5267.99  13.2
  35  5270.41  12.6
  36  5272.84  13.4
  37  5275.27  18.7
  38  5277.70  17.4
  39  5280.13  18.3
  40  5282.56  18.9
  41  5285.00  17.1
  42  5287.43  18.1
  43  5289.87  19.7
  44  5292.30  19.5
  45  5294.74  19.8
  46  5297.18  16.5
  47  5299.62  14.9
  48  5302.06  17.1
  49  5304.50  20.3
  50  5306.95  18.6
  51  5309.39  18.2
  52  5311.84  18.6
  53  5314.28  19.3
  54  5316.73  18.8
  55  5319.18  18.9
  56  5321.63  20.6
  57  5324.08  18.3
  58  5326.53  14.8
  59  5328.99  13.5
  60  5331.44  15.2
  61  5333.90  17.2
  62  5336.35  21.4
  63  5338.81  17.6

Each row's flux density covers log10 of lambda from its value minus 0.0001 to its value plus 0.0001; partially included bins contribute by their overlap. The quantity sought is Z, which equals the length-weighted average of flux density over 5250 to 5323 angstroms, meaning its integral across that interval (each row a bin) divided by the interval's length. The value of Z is 17.5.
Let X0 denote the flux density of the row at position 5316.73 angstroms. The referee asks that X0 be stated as 18.8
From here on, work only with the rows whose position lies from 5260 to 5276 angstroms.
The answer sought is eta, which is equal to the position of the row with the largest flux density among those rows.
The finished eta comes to 5275.27 angstroms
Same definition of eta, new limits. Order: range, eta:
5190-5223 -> 5219.69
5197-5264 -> 5238.96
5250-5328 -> 5321.63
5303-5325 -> 5321.63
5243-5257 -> 5243.78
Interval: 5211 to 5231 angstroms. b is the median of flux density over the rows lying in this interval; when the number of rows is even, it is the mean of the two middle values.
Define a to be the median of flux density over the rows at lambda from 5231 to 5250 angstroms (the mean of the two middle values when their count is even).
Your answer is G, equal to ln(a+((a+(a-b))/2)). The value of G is 3.30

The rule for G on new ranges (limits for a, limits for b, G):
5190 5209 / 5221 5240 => 2.90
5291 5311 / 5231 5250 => 3.33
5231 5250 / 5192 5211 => 3.37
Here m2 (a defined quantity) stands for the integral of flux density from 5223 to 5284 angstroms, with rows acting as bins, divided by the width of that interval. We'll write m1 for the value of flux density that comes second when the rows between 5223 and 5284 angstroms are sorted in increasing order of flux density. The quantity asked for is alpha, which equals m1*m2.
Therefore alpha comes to 217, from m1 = 13.1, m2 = 16.5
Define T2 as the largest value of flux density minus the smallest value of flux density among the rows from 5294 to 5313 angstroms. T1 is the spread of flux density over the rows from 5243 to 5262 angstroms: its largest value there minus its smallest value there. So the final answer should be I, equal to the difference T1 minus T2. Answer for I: -0.8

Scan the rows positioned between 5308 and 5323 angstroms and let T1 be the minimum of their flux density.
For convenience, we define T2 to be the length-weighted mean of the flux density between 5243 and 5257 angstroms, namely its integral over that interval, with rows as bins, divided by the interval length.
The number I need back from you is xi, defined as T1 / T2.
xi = 1.09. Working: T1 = 18.2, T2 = 16.7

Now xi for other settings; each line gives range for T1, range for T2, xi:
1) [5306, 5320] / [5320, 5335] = 1.09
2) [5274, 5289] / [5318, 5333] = 1.01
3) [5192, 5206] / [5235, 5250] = 0.59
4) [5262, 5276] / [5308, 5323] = 0.66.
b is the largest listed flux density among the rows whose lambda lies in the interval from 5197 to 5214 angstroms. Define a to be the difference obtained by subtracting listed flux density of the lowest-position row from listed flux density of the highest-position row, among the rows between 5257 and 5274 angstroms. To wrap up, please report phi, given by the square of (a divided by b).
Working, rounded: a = -3.3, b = 15.4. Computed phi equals 0.046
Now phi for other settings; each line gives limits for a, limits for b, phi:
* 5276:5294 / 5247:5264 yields 0.013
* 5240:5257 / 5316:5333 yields 0.004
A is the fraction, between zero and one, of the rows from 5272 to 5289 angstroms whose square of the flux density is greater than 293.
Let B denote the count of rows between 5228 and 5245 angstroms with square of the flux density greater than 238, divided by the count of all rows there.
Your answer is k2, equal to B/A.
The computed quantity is 1.20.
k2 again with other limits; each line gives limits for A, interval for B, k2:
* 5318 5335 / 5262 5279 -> 0.75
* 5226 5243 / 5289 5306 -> 1.50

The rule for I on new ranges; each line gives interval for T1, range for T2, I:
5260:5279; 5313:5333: -1.0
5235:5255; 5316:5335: -1.7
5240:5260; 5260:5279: -1.5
